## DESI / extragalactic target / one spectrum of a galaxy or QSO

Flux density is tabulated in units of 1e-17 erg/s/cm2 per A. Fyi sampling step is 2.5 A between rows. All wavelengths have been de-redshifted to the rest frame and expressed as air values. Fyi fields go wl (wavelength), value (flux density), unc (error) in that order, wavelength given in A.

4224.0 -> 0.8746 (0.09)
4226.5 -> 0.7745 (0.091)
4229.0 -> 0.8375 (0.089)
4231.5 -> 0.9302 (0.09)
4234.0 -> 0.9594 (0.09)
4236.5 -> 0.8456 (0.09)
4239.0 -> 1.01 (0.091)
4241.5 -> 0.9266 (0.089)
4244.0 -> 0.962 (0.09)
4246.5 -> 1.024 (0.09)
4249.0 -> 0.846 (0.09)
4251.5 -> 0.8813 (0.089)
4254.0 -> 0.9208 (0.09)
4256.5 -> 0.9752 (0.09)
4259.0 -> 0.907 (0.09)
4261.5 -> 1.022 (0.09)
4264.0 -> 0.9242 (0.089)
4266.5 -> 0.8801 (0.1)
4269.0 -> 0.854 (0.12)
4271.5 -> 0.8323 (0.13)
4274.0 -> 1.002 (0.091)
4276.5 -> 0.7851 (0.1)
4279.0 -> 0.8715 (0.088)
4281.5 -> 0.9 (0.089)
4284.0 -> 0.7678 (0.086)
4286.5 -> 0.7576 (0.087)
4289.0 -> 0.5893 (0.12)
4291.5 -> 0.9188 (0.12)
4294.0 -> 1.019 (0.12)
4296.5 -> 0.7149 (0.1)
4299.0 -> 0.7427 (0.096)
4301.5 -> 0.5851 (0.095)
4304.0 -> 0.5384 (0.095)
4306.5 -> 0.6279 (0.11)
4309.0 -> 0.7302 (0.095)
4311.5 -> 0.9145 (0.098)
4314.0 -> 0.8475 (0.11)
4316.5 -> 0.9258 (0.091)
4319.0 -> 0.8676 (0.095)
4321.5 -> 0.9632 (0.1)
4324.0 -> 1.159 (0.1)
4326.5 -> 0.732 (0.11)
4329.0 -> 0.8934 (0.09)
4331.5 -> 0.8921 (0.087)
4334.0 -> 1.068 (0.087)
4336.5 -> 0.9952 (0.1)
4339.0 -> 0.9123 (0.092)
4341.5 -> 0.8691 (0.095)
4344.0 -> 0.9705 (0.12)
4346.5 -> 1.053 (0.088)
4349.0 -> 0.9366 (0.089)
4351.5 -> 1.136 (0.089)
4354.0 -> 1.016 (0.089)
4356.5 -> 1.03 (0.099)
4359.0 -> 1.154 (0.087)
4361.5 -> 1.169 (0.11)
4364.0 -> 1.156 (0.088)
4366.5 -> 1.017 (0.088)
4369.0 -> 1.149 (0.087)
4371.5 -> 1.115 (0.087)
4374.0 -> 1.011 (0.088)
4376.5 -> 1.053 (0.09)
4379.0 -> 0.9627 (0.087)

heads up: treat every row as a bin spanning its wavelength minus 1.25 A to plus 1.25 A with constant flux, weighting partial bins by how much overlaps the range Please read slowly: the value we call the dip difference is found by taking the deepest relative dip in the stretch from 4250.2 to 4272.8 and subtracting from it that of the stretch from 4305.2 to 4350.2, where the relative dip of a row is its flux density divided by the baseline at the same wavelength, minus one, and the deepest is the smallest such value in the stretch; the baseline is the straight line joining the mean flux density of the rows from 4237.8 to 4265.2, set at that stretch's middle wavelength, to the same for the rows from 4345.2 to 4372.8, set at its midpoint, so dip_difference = 0.24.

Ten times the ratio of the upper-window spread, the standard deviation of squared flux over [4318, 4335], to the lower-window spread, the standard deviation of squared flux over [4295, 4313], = 14.8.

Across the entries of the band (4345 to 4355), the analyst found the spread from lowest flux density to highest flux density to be 0.20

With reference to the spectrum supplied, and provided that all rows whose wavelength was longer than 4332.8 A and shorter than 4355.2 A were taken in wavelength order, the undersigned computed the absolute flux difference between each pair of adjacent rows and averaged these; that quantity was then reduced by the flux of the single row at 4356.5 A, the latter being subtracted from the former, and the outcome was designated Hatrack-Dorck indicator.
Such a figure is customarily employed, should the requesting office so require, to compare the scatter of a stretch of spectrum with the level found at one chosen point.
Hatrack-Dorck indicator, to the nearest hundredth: -0.93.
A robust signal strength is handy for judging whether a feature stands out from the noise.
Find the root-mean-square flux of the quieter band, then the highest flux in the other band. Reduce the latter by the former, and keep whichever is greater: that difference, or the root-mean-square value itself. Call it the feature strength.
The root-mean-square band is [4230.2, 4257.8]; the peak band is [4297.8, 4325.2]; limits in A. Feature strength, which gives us 0.936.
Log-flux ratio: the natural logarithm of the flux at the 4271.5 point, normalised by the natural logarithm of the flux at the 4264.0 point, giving 2.3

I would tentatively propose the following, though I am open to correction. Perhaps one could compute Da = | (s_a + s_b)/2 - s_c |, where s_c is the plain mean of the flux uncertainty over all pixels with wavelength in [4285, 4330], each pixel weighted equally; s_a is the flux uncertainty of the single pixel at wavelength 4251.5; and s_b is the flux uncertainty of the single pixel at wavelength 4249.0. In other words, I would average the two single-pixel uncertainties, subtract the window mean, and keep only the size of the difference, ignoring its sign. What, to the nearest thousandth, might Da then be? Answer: 0.012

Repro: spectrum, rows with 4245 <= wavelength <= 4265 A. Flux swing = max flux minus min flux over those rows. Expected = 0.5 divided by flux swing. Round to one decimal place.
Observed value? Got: 2.8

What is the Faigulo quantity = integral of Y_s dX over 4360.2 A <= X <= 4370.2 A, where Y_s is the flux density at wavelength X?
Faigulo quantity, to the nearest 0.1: 11.2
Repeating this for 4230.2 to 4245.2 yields 14.1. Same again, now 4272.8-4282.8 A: 8.9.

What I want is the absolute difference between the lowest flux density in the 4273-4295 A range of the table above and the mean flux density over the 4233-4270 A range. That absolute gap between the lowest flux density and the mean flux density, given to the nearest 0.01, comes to 0.34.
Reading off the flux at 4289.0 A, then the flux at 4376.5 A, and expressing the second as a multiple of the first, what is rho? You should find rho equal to 1.79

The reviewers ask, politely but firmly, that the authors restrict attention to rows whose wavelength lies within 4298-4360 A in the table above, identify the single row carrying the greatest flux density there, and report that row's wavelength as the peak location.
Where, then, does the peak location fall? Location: 4324.0 A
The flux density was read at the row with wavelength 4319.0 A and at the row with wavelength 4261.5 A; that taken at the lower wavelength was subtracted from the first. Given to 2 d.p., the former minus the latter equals -0.15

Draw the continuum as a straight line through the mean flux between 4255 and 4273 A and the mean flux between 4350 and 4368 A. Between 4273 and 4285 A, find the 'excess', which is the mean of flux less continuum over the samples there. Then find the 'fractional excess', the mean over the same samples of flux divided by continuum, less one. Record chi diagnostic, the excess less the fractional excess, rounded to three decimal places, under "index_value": 0.004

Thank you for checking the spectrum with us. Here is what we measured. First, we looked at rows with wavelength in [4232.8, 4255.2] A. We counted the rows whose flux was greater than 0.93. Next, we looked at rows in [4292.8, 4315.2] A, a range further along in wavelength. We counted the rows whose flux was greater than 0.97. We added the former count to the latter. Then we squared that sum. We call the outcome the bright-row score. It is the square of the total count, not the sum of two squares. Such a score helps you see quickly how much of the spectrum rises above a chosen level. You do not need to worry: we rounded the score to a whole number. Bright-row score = 25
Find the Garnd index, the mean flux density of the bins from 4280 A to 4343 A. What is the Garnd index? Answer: 0.84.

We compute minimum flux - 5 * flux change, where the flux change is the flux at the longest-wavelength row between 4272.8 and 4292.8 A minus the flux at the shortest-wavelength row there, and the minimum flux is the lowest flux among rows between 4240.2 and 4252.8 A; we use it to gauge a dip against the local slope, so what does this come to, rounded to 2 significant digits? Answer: 1.3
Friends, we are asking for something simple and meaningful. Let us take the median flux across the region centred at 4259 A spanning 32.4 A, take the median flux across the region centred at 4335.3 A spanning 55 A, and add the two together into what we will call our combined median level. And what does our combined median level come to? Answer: 1.87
